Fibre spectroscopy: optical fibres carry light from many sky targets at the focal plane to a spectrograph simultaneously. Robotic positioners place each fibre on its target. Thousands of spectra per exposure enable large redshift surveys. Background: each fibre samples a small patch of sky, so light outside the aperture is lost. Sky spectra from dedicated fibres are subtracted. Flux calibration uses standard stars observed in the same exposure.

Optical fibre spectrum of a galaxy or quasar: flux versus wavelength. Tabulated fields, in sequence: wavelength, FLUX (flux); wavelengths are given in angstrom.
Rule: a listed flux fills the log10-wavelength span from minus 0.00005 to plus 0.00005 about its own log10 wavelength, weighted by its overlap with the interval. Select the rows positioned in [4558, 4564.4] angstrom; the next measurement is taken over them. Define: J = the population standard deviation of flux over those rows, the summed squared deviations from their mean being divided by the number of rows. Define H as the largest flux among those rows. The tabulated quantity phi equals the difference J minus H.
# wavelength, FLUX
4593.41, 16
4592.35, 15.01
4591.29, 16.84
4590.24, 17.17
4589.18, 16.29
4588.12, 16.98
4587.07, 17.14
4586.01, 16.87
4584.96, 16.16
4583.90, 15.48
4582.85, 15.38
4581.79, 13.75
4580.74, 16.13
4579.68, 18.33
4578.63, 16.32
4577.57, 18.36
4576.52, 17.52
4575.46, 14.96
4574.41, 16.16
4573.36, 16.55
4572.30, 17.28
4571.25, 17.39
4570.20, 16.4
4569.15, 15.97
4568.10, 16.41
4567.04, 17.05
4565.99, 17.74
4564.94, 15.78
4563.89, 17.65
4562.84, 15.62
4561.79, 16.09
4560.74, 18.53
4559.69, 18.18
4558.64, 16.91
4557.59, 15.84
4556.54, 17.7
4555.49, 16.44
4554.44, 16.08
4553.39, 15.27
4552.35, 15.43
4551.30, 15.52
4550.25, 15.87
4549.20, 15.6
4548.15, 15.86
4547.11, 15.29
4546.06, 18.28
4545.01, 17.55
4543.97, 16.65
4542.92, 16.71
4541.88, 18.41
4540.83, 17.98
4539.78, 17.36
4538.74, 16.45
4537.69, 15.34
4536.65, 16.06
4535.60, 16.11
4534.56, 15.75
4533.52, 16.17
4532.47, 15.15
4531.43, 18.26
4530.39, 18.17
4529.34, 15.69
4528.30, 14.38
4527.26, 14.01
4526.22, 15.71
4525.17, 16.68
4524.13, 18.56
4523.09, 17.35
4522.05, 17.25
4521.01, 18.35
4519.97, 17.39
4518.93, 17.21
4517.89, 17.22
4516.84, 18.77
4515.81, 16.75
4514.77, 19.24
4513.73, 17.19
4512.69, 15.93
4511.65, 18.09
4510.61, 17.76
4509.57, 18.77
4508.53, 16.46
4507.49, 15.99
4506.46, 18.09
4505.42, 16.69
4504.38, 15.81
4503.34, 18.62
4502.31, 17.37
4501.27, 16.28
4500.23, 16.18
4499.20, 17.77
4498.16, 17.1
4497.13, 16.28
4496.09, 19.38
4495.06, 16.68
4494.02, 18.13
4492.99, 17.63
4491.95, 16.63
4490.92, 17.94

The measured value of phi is -17.5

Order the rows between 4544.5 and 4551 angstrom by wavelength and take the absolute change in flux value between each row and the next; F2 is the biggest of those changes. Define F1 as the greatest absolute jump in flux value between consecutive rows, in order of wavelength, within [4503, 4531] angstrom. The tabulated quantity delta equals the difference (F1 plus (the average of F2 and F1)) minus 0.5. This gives 5.2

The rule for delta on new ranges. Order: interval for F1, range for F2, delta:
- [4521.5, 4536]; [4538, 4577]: 5.7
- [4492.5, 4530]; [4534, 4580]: 5.6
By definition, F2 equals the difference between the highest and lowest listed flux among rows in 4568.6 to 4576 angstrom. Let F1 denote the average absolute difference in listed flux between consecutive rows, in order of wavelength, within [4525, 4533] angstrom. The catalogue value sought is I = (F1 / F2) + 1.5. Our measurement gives 2.1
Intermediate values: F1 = 1.4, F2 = 2.4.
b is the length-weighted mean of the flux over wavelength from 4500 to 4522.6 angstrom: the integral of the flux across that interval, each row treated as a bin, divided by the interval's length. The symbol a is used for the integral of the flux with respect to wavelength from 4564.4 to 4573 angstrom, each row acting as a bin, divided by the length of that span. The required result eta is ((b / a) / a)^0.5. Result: 0.249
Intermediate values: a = 16.7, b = 17.3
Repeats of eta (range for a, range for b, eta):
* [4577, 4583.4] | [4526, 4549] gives 0.247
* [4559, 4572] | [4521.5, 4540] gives 0.239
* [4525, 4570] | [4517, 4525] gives 0.255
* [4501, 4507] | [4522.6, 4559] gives 0.236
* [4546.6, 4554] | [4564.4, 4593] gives 0.261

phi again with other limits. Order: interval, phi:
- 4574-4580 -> -17.1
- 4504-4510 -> -17.7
